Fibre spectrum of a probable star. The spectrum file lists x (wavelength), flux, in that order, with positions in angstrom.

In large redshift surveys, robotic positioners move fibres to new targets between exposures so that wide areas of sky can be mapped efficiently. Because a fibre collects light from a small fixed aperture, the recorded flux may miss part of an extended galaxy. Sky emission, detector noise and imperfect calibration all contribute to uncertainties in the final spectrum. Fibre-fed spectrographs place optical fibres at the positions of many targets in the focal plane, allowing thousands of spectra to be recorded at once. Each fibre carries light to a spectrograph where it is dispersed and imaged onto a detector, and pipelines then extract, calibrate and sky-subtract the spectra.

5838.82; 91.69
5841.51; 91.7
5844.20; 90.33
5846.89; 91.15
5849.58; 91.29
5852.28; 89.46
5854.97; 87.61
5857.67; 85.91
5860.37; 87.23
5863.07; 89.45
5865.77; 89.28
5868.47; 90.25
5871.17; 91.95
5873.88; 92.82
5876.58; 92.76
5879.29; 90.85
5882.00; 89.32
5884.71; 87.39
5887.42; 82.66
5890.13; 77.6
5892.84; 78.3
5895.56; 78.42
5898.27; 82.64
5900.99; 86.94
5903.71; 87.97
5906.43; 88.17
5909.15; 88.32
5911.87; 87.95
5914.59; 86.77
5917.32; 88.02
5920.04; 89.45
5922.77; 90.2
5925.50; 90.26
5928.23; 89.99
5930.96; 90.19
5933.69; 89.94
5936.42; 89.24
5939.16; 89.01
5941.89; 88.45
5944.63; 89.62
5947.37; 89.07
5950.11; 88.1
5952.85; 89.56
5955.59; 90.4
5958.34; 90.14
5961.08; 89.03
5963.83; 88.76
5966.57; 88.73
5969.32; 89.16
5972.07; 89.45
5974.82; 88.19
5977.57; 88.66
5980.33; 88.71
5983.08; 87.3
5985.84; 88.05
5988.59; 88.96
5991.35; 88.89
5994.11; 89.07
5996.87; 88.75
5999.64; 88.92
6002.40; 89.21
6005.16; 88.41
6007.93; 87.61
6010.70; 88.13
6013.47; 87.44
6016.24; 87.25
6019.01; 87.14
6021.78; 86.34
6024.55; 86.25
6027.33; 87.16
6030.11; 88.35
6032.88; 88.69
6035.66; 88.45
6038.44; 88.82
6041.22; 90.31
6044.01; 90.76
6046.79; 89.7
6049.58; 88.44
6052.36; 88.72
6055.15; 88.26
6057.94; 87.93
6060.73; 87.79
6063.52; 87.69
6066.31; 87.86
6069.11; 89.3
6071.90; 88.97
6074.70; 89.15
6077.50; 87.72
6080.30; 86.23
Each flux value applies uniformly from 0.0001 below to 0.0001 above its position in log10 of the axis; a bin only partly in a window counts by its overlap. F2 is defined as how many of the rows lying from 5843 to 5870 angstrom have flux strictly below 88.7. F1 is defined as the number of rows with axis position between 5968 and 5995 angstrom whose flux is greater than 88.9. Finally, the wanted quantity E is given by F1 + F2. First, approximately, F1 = 4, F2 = 3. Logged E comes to 7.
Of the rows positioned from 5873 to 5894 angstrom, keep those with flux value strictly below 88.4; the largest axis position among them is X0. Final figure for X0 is 5892.84 angstrom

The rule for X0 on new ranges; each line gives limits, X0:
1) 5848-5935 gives 5917.32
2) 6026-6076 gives 6066.31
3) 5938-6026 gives 6024.55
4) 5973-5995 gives 5985.84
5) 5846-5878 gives 5860.37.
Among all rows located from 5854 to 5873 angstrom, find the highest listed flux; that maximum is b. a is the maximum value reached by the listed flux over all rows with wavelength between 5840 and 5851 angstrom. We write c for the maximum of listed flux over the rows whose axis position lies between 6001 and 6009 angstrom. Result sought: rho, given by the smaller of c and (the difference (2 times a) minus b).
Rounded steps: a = 91.7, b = 91.95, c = 89.21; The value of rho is 89.2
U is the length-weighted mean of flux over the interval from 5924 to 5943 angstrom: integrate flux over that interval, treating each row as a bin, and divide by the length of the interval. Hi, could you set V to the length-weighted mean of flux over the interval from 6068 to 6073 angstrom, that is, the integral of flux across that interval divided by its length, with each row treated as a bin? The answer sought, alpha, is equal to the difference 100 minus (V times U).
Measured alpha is -7897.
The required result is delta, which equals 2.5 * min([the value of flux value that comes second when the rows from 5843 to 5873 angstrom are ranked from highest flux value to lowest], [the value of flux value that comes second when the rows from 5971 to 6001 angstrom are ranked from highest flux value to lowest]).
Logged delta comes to 223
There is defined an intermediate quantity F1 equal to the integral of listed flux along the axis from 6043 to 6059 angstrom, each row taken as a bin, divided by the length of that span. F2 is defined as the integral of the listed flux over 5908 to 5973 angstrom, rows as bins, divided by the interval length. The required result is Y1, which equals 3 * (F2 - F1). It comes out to 1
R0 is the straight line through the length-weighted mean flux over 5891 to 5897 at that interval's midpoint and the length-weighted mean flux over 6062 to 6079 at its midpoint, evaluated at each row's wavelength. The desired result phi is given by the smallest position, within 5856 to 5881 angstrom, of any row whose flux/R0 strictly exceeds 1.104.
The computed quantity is 5857.67 angstrom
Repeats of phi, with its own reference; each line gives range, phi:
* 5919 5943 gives 5920.04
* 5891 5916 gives 5903.71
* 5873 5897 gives 5873.88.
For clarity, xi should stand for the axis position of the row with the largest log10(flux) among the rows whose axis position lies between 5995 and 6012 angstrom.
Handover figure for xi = 6002.40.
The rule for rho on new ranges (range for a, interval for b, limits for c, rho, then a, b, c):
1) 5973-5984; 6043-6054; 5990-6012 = 86.7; 88.71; 90.76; 89.21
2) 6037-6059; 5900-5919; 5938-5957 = 90.4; 90.76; 88.32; 90.4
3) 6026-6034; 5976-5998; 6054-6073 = 88.3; 88.69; 89.07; 89.3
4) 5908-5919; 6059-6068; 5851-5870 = 88.8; 88.32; 87.86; 90.25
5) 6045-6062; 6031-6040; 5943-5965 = 90.4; 89.7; 88.82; 90.4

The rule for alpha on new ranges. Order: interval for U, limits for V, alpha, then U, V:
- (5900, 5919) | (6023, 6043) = -7653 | 87.8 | 88.3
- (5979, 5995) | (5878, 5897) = -7290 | 88.5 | 83.5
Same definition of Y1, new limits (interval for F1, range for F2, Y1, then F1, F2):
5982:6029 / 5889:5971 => -1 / 87.9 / 87.7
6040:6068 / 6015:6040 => -3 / 88.7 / 87.7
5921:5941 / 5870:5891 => -4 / 89.8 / 88.4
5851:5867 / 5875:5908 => -8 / 88.1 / 85.3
